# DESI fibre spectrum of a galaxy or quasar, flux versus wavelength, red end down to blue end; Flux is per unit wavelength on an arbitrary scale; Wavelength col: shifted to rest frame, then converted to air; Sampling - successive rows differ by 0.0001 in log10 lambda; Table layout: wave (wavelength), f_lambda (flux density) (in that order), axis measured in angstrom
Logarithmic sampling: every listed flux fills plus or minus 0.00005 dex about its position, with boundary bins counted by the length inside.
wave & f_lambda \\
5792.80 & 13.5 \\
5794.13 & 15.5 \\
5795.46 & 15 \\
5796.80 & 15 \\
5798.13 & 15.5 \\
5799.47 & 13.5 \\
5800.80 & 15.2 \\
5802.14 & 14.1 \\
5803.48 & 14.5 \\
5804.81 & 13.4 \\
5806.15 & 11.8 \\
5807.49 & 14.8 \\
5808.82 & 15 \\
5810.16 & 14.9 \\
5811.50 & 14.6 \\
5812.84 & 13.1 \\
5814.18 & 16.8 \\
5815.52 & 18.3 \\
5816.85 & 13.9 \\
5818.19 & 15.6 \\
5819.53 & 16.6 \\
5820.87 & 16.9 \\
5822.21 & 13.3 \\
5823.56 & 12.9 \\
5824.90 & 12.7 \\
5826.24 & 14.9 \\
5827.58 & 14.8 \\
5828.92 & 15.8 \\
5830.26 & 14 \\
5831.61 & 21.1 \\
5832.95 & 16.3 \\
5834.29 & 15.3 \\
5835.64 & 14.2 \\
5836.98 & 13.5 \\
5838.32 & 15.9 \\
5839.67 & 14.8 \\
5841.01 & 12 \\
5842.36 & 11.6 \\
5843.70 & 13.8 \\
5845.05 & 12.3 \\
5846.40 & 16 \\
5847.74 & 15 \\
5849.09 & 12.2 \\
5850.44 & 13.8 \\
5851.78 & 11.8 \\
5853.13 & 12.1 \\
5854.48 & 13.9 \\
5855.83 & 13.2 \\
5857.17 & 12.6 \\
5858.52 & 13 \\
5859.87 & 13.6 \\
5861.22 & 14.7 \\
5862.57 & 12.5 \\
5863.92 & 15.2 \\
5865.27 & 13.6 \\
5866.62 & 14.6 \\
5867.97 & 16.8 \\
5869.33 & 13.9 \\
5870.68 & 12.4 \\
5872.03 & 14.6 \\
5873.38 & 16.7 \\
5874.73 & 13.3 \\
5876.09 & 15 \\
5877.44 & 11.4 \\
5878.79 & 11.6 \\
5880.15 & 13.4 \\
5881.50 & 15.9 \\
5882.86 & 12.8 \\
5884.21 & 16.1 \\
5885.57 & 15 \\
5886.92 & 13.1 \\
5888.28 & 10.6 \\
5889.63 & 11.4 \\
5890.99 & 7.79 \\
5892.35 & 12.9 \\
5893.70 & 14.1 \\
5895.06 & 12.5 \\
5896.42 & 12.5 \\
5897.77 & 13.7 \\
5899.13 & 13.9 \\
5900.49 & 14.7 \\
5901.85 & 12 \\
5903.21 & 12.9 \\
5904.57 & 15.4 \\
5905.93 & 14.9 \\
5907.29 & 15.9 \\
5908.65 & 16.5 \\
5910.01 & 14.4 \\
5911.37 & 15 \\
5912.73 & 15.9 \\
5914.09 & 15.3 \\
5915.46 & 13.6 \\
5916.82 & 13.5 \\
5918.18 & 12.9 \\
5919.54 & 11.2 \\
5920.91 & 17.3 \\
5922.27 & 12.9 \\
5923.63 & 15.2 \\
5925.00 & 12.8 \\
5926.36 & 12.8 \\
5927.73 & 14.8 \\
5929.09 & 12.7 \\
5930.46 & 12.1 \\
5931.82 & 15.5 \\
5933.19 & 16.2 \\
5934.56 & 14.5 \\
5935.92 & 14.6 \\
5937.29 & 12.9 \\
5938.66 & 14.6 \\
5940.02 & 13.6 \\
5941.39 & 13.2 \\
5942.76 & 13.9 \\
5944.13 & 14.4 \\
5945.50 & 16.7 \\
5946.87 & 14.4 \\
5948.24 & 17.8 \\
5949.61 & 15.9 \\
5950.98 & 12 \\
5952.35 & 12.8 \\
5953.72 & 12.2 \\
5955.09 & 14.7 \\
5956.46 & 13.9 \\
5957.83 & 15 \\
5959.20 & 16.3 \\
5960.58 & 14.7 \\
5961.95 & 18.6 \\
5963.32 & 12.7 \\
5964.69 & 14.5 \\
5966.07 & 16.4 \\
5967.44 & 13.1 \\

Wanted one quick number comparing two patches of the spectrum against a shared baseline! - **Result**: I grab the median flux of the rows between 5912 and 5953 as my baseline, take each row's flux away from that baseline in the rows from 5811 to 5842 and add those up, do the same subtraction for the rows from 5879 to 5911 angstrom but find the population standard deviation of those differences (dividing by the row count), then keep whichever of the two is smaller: -22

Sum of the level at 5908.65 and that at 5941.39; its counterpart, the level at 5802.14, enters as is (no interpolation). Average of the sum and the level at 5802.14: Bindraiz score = 21.9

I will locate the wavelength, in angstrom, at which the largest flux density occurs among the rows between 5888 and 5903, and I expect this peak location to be 5900.49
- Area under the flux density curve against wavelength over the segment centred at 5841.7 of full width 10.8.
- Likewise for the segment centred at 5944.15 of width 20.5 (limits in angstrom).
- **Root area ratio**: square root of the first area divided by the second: 0.71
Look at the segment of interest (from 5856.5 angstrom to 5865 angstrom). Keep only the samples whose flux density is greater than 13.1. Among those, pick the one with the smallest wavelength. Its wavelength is 5859.87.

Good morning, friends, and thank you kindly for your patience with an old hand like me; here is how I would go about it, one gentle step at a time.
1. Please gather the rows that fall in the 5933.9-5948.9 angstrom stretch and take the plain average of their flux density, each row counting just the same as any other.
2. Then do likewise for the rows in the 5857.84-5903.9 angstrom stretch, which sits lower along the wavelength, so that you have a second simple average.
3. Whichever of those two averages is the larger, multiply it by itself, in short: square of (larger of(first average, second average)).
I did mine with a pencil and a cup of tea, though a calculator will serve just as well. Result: 213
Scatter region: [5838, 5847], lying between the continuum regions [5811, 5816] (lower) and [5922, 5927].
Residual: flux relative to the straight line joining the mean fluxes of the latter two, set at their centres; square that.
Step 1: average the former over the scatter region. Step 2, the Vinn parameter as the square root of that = 2.2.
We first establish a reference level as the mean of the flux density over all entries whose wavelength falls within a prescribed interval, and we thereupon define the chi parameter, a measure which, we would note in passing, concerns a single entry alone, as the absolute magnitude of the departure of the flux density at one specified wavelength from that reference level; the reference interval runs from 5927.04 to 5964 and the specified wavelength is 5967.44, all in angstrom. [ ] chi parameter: 1.4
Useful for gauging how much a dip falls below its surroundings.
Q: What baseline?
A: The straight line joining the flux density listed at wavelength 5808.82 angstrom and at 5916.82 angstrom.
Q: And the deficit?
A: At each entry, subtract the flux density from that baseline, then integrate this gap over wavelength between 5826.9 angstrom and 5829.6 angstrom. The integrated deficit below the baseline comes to -1.5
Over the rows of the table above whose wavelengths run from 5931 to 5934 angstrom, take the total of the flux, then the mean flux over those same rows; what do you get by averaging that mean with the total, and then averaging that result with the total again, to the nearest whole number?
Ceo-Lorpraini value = 28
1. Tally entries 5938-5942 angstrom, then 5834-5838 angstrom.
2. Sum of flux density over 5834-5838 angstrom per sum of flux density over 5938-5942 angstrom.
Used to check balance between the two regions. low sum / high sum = 1.04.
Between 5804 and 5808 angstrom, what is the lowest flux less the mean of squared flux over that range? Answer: -167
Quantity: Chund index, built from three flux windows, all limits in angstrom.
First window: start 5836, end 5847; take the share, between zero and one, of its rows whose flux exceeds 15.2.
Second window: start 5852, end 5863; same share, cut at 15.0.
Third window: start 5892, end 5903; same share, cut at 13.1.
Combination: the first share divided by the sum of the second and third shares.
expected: 0.50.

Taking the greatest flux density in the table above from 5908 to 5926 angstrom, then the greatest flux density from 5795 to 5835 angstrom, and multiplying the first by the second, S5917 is 365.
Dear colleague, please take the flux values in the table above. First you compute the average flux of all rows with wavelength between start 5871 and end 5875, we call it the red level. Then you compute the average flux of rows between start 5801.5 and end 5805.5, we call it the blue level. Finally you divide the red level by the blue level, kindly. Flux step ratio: 1.06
